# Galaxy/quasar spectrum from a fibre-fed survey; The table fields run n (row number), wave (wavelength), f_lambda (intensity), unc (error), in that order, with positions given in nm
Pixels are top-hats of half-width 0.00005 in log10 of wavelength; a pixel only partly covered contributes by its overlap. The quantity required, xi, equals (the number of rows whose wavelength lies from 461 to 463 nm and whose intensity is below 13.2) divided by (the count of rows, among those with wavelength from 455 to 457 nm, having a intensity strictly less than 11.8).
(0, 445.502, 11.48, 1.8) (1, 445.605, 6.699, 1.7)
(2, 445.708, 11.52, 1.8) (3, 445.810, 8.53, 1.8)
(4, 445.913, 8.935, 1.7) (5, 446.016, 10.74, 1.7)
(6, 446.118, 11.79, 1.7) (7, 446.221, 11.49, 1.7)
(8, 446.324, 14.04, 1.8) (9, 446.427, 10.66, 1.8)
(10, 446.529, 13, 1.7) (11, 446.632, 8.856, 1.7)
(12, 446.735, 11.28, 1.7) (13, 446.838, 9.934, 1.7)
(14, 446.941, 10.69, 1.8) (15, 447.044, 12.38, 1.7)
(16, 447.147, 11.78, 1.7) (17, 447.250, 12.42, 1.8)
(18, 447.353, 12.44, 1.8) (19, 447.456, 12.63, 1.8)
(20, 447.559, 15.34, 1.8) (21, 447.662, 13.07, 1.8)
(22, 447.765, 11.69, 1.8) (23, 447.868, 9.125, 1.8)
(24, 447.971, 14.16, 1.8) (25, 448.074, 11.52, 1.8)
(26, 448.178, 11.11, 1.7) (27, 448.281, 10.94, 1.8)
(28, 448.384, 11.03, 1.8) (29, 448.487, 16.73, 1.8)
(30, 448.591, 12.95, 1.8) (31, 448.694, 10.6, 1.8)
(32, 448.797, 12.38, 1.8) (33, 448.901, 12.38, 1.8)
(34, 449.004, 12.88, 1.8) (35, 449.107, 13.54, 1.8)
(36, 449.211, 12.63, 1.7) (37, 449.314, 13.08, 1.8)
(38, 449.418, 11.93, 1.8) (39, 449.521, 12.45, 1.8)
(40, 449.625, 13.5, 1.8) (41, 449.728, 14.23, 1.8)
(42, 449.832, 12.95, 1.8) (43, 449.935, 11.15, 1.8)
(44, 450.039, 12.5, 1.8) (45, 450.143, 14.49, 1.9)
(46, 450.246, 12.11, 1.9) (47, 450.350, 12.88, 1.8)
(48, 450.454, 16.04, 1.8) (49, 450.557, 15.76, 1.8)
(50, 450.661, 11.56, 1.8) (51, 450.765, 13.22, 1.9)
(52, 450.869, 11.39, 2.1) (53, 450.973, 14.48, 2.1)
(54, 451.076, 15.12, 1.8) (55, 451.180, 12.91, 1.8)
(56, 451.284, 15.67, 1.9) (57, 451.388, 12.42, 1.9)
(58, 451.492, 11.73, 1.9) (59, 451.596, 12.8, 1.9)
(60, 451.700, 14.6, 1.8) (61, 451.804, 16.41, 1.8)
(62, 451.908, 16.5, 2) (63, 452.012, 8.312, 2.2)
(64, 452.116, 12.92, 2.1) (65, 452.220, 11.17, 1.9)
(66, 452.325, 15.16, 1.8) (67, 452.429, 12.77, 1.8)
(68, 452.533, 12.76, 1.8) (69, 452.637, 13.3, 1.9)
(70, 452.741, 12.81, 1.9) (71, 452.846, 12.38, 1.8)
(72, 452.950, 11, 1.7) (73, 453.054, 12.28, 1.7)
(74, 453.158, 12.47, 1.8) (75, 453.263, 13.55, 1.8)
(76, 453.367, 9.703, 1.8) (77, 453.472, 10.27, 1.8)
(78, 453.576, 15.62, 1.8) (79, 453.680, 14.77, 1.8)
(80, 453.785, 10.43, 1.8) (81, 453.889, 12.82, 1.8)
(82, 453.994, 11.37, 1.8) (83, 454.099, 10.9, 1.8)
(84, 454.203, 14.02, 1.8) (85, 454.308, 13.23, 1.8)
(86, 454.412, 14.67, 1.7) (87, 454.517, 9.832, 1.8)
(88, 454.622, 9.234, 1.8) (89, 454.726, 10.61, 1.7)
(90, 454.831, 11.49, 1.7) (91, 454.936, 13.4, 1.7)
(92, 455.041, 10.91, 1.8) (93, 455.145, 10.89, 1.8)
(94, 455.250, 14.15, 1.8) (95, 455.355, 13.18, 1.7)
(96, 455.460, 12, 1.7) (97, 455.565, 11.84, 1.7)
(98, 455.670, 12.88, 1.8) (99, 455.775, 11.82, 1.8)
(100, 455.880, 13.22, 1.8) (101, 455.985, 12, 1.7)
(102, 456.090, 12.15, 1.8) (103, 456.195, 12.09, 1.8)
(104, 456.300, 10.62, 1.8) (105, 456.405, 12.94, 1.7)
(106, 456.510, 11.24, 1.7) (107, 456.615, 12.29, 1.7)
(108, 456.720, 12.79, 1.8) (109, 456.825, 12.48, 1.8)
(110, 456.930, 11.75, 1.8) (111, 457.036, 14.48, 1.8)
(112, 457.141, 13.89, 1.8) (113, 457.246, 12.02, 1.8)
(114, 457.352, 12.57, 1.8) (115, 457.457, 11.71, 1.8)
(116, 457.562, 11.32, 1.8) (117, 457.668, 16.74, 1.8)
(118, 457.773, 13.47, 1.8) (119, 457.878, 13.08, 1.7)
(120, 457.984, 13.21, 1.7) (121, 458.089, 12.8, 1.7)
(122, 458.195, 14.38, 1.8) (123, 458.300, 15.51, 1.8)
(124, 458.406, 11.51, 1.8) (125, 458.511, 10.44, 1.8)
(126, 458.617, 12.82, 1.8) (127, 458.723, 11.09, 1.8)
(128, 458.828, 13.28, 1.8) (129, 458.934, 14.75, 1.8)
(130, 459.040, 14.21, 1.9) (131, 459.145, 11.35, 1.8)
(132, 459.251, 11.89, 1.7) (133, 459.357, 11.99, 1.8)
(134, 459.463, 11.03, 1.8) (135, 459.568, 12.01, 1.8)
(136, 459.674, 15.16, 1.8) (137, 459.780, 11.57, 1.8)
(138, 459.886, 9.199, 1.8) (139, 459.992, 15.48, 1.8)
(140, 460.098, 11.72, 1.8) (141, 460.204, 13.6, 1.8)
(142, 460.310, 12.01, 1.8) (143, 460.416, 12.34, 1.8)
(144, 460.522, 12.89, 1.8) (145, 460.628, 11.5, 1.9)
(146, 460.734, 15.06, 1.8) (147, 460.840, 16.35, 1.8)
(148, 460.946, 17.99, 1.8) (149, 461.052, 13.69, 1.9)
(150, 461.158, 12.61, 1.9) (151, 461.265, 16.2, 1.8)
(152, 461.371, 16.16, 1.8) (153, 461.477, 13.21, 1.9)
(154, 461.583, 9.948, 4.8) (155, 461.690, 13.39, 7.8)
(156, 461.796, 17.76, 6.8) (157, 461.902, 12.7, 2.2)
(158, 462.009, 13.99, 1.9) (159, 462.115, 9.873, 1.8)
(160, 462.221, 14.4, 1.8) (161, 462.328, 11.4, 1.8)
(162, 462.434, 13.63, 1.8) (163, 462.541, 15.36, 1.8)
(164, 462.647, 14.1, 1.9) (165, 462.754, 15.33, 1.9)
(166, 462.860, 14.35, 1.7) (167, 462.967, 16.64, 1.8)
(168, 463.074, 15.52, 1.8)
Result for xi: 1.00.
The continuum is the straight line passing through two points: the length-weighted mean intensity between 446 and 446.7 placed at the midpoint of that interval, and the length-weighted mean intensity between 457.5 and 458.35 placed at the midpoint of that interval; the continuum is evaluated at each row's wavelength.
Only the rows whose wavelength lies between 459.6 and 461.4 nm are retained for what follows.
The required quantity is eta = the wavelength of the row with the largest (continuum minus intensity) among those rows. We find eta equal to 459.886 nm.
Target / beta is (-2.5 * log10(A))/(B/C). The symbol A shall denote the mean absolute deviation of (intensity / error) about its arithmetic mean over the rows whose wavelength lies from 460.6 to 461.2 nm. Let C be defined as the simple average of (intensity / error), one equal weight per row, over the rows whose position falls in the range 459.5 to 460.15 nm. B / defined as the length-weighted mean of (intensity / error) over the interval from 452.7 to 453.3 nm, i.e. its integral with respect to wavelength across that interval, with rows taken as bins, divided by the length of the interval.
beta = -0.2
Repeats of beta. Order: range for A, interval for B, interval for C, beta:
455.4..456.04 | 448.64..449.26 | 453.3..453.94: 1.9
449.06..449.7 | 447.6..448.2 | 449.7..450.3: 1.4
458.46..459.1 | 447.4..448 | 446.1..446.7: 0.4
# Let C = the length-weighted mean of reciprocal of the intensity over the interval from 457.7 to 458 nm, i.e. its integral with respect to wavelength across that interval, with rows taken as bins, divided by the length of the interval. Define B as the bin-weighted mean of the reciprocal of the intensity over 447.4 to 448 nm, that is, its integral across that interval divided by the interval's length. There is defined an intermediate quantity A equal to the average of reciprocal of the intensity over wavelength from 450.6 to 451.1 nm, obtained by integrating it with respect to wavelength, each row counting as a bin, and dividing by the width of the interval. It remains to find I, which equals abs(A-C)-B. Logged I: -0.0786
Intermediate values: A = 0.077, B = 0.0816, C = 0.074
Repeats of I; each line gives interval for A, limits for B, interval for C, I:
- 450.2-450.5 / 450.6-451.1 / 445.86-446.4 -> -0.0617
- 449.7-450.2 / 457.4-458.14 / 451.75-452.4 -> -0.0756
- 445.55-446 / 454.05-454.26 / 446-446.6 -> -0.0522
